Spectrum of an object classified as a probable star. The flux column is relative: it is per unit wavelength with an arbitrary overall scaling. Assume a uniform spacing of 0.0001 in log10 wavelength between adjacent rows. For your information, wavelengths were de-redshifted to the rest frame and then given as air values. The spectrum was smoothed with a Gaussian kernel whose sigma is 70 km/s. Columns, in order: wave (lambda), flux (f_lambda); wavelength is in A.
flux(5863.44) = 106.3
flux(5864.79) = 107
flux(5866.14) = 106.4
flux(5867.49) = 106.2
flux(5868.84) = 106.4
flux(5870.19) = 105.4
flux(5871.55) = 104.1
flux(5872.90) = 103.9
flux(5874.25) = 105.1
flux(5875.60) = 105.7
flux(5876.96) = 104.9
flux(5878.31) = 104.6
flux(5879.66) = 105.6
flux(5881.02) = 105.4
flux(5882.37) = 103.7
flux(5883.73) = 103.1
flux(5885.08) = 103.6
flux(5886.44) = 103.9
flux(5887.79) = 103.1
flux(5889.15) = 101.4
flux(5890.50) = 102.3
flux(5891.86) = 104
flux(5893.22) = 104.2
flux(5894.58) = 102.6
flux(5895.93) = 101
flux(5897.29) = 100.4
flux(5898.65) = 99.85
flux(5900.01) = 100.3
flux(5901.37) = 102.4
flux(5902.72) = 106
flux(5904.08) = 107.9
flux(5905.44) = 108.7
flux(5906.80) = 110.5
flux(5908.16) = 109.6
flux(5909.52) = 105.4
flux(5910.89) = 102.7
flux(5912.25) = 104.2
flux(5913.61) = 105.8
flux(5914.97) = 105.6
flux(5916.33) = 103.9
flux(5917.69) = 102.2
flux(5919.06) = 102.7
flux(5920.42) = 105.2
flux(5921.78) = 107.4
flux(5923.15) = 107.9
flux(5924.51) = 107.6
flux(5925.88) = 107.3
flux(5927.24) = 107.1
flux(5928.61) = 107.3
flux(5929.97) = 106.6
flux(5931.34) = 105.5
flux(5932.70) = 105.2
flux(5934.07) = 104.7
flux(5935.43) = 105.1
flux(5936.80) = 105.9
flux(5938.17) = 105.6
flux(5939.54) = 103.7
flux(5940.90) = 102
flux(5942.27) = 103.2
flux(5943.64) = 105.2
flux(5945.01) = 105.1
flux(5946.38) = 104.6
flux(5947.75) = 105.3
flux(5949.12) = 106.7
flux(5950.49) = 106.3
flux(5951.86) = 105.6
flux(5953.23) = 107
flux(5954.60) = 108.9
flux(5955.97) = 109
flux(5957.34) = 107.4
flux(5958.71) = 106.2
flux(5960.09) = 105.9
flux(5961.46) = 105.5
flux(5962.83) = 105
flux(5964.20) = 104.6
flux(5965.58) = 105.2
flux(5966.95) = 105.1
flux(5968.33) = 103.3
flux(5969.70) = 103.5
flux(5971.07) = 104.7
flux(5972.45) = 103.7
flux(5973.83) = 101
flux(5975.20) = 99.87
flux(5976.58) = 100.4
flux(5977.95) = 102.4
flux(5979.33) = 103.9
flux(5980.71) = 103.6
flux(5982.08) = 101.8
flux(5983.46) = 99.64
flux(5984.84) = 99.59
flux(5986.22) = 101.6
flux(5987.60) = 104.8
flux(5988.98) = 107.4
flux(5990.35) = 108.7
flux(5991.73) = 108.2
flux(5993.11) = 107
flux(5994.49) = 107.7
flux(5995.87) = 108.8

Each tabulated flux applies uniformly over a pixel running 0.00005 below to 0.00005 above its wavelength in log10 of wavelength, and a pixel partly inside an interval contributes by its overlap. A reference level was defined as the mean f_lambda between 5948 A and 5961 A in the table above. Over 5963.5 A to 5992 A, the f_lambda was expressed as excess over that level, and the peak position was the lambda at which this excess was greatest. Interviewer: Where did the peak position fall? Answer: 5990.35 A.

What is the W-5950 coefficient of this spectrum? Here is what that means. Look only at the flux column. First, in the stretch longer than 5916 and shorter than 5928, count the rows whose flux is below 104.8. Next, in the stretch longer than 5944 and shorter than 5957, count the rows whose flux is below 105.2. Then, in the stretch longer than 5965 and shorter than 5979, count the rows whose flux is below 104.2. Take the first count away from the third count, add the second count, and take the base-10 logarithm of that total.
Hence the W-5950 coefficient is 0.78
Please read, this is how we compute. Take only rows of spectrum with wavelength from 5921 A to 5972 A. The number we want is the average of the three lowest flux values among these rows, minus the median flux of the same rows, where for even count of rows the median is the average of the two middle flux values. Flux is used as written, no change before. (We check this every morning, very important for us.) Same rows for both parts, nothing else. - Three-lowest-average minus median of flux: -2.7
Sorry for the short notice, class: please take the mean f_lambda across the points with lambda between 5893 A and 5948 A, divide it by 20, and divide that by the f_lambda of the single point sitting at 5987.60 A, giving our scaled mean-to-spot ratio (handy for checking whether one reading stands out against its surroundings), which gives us 0.0501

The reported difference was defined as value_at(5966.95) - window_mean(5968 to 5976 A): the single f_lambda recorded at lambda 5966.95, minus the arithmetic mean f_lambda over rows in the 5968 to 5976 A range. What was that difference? 2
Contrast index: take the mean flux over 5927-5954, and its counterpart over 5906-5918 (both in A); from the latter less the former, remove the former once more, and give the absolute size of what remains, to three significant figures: 105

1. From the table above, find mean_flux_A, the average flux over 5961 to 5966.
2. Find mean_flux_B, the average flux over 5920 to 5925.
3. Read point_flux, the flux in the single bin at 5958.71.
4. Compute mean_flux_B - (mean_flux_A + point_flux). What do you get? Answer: -104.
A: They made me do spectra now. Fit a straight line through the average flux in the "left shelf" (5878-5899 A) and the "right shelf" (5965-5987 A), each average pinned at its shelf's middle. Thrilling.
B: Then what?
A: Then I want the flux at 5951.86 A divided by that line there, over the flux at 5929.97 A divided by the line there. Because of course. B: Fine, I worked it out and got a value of 0.99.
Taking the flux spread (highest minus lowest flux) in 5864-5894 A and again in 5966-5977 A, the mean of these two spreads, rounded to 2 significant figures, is 5.4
